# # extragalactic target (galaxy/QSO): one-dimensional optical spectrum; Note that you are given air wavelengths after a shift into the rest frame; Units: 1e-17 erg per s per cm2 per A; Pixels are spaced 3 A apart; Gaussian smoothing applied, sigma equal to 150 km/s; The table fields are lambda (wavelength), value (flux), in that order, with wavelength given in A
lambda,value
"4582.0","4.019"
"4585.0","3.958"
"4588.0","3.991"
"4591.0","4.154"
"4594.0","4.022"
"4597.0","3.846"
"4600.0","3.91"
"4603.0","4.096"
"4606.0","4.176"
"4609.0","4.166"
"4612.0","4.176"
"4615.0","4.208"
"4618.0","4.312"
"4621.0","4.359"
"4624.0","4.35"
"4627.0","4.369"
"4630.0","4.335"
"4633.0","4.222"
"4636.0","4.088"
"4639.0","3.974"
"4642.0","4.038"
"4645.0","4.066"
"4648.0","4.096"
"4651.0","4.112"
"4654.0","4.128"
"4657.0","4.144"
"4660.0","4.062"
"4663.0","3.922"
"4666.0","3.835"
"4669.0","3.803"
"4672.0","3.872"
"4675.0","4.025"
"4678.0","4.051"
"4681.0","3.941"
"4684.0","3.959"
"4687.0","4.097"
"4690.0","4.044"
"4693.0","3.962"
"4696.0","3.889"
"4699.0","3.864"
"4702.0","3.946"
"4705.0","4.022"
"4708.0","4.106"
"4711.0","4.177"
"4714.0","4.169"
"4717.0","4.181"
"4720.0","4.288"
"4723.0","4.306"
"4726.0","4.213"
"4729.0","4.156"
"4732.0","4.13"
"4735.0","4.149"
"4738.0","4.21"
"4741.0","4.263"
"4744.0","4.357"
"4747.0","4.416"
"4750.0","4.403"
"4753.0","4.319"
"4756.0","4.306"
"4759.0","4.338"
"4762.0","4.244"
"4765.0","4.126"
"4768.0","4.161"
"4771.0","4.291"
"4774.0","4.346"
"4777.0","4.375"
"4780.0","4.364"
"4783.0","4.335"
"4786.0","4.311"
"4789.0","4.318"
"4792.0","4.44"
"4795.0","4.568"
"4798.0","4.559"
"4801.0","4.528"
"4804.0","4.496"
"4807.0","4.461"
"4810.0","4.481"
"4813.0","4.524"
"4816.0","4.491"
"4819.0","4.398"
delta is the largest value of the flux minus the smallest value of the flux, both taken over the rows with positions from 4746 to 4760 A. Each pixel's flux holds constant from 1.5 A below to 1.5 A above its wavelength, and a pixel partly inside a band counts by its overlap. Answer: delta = 0.11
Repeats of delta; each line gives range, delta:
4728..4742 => 0.13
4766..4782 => 0.21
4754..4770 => 0.21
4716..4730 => 0.15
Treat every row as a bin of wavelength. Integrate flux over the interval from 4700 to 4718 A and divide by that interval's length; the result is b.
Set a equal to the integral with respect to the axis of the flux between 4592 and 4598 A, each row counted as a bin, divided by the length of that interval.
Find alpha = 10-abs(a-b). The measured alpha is 9.87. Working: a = 3.96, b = 4.09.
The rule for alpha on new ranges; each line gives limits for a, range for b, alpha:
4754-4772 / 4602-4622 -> 9.97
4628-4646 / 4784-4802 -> 9.68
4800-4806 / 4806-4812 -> 9.97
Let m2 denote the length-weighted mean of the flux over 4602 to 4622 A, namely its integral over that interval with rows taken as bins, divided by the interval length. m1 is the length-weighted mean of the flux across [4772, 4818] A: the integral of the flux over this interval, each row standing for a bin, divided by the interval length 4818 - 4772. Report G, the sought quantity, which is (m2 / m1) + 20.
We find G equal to 20.9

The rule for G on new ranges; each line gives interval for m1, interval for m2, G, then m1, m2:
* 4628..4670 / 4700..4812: 21.1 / 4.07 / 4.29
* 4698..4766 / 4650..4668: 21.0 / 4.21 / 4.03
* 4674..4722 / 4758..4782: 21.1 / 4.05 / 4.28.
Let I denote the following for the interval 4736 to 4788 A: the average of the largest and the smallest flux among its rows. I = 4.3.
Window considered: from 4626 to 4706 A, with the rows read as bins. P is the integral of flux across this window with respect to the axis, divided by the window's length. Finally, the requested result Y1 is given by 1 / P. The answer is 0.248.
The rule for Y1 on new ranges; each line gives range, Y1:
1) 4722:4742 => 0.238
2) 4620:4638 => 0.234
